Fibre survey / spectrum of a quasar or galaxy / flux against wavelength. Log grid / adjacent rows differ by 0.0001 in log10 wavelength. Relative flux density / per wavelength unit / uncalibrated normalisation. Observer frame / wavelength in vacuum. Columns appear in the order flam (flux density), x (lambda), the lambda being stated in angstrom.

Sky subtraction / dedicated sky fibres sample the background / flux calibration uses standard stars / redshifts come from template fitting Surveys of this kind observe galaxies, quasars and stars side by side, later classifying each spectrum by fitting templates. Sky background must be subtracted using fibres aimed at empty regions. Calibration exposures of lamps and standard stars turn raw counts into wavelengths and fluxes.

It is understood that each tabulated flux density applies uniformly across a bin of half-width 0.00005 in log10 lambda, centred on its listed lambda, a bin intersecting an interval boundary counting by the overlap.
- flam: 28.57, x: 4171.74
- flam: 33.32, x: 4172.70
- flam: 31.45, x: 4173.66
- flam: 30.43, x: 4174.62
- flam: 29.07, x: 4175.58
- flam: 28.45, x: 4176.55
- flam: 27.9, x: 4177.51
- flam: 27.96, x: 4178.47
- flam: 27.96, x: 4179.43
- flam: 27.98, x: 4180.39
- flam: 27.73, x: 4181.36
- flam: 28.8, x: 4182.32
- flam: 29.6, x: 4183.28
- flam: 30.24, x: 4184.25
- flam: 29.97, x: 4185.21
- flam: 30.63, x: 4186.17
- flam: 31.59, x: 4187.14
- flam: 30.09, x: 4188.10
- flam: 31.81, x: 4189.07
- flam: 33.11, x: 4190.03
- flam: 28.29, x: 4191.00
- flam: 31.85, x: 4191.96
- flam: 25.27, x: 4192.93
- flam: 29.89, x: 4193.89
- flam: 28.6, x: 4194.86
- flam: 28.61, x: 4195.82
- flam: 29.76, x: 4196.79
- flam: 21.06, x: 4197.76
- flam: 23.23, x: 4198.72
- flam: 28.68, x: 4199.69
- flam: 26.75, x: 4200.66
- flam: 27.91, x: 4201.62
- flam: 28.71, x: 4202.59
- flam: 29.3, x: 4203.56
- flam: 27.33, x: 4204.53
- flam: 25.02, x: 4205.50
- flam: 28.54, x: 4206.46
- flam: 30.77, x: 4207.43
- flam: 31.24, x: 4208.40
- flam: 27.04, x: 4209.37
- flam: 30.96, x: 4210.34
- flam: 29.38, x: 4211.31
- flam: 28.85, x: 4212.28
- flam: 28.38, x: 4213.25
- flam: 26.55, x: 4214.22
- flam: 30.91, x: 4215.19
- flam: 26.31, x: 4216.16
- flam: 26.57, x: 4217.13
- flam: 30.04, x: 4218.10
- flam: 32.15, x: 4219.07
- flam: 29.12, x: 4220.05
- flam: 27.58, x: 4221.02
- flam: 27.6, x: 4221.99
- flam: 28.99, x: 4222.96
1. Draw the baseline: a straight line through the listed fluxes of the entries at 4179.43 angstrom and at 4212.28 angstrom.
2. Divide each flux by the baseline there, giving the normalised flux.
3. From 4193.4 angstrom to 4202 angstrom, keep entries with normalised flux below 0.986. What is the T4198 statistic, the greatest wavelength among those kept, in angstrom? 4201.62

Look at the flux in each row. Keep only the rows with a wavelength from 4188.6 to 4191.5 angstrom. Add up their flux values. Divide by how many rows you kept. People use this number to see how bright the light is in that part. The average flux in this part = 31.1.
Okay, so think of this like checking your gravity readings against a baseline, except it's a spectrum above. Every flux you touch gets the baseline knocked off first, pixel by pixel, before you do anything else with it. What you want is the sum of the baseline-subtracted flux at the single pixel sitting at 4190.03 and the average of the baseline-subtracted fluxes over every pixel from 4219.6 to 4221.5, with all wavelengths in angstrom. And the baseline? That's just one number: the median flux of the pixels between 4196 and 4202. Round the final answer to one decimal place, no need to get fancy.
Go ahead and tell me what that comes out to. 6.8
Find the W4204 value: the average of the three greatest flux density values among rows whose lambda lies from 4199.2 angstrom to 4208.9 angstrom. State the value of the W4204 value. 30.4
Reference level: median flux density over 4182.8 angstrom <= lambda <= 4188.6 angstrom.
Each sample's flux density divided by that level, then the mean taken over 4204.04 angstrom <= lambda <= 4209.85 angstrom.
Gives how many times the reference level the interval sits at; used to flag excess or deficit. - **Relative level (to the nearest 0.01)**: 0.94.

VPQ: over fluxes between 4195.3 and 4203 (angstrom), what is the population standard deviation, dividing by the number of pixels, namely 2.9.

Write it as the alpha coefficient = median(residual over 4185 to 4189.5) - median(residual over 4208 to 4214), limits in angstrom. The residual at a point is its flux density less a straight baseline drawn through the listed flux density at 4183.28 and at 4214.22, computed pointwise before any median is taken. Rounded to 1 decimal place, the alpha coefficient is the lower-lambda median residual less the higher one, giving -1.0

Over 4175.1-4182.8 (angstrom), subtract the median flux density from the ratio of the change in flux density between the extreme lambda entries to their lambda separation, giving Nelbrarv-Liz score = -28.0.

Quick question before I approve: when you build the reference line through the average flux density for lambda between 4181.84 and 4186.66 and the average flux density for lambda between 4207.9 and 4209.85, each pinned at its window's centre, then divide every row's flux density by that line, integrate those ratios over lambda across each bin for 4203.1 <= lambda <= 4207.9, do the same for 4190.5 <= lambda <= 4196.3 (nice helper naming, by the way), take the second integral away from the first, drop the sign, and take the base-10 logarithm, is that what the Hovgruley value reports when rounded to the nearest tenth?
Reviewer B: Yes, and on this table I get 0.0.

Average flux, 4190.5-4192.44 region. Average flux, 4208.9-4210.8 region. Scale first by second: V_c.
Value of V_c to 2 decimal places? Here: 1.04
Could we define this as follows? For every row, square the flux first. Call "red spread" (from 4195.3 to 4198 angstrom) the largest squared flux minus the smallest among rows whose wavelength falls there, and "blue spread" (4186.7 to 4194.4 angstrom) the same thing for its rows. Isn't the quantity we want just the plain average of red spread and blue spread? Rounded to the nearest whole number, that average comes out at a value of 450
